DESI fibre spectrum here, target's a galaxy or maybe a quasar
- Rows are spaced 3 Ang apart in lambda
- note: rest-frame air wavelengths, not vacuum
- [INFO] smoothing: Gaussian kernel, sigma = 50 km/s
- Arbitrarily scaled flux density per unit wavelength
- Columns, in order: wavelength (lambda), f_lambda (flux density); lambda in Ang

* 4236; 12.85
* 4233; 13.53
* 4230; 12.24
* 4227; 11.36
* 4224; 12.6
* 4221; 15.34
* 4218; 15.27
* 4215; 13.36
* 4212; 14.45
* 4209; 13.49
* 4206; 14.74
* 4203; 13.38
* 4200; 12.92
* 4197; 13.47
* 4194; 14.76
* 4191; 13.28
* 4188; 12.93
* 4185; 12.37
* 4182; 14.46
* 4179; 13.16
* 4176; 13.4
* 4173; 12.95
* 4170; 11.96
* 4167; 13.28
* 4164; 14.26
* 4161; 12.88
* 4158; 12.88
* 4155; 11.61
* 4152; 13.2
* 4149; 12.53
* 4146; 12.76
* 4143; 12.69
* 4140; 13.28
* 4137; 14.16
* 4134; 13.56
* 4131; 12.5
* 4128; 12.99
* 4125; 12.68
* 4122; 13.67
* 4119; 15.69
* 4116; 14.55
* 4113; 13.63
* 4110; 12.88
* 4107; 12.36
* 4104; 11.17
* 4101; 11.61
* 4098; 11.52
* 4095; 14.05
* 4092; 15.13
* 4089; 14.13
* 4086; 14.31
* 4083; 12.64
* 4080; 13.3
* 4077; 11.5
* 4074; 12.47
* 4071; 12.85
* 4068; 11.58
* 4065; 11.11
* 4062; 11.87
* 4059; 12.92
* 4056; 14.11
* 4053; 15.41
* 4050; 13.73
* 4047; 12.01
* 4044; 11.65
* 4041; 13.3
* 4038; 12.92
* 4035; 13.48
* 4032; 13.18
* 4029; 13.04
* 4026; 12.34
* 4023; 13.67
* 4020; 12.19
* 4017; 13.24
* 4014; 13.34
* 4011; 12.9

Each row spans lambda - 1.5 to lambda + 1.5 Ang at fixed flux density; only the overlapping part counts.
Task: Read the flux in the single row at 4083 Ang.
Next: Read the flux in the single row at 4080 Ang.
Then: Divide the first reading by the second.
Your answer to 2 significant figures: 0.95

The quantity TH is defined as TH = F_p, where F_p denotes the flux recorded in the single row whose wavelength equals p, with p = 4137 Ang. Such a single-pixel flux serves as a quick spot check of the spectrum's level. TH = 14.16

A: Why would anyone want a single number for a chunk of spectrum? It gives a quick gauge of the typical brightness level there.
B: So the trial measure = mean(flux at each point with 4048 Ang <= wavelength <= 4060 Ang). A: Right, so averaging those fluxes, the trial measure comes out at 14.0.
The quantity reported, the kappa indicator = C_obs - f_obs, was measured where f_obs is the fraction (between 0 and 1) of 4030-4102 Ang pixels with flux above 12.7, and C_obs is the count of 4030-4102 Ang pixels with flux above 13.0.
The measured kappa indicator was 10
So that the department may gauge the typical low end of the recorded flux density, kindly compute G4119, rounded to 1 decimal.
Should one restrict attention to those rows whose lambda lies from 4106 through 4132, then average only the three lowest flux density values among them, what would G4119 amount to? 12.5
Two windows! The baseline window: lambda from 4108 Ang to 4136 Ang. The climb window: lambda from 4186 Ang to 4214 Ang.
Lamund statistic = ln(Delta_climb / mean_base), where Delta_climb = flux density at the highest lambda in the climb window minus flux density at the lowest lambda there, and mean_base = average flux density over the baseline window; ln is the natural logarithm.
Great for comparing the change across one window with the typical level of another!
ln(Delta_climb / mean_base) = -2.19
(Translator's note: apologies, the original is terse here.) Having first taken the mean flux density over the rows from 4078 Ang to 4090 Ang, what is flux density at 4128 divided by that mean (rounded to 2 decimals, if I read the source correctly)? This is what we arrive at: 0.96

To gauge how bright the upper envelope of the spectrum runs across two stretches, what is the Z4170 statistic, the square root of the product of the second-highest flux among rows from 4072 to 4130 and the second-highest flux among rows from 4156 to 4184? 14.7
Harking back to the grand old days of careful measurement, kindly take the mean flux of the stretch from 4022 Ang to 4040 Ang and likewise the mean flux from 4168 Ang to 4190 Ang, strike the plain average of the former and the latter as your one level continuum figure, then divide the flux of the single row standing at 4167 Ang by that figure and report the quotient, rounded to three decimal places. 1.016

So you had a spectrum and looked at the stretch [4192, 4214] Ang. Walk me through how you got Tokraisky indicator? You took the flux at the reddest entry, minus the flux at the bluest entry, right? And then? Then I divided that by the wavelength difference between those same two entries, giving -0.017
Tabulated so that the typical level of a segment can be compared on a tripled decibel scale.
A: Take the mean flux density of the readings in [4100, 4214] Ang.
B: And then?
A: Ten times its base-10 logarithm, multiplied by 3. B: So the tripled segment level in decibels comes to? 33.6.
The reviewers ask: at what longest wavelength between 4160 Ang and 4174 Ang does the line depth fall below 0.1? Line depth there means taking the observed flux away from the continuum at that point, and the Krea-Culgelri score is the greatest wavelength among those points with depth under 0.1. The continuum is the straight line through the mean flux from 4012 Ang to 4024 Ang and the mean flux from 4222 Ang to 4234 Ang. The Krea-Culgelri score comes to 4173 Ang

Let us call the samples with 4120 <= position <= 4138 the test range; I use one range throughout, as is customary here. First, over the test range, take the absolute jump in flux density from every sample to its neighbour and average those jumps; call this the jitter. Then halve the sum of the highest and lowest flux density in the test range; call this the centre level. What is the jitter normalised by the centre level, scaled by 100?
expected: 5.2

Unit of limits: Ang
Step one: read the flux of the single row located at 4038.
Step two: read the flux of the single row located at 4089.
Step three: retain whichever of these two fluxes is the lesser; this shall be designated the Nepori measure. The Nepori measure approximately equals 12.9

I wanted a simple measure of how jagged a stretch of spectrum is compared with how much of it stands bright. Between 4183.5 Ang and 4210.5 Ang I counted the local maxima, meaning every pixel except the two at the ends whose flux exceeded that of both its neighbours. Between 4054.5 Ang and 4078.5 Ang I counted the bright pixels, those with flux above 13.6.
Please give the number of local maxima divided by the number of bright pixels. 2.0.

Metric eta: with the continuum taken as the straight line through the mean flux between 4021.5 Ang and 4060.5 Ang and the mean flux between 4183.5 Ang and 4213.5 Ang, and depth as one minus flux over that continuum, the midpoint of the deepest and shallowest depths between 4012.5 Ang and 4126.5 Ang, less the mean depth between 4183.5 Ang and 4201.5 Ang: -0.024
